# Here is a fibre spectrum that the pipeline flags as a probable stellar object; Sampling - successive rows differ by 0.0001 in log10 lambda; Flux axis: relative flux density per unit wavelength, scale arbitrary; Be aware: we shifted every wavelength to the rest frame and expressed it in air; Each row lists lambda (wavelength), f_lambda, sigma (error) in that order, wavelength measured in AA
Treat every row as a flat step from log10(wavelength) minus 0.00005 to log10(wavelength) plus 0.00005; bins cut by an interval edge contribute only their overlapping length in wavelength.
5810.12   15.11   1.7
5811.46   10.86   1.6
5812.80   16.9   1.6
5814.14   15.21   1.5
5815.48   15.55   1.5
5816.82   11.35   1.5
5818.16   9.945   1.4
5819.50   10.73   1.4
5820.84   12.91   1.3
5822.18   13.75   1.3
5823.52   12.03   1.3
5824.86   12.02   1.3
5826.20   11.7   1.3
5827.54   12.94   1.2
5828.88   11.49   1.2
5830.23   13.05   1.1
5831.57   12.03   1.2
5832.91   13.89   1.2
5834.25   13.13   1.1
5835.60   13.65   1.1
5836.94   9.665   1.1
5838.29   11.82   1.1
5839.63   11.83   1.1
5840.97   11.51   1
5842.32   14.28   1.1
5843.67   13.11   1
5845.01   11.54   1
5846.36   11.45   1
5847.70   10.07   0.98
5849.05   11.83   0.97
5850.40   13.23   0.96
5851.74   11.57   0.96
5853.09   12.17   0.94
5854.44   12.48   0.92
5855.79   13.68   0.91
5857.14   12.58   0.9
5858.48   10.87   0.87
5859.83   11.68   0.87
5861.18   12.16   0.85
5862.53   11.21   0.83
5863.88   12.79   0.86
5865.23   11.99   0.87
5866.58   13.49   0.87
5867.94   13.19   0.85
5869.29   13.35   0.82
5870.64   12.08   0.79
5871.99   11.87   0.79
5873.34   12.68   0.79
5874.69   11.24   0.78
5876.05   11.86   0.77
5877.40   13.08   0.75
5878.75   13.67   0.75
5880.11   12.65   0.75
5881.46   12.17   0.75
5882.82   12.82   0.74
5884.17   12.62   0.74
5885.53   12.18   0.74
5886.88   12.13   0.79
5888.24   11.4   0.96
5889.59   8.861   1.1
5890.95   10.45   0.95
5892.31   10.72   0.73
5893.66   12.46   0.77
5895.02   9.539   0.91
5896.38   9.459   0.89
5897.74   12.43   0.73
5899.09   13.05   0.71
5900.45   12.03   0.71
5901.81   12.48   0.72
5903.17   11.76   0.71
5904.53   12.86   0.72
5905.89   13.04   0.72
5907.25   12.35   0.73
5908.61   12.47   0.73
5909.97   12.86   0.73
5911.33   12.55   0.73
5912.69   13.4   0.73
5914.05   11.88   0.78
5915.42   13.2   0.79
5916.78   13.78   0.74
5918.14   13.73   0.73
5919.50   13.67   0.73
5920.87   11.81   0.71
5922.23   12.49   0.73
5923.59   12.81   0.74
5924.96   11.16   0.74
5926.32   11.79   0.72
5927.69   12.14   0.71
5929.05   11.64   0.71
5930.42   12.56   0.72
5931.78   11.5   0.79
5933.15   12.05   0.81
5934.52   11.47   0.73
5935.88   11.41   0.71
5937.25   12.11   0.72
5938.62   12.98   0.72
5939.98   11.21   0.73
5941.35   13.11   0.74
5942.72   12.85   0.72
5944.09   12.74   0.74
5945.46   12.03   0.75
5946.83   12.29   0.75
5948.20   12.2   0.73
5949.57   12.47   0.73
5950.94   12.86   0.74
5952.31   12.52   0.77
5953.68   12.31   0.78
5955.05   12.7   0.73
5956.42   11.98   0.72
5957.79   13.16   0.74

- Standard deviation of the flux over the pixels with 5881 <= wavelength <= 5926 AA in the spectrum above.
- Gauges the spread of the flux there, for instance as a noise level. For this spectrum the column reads 1.2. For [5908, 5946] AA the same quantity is 0.8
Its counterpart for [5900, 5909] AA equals 0.4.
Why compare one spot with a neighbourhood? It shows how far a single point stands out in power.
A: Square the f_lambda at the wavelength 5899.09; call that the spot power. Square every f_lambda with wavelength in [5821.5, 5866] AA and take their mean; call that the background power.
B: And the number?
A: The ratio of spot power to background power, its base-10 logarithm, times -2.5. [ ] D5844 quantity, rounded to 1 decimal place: -0.1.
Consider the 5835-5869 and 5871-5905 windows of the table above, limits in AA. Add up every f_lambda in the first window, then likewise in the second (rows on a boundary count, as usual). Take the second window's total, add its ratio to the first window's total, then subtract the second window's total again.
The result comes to 0.976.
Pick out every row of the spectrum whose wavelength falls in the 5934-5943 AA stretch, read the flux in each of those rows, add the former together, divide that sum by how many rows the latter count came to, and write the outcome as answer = 12.2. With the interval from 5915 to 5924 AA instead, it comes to 13.1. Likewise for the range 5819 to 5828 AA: 12.3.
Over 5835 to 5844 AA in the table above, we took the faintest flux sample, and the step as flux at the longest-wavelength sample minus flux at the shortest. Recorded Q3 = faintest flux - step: 10.2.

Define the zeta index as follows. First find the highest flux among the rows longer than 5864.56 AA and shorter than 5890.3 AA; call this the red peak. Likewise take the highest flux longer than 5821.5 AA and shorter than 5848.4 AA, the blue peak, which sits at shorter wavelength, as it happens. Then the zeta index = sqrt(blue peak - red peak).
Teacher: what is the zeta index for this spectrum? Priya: 0.78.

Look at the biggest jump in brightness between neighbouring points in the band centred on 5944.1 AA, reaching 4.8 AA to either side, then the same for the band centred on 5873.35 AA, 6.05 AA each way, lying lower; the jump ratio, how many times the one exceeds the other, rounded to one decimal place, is 1.3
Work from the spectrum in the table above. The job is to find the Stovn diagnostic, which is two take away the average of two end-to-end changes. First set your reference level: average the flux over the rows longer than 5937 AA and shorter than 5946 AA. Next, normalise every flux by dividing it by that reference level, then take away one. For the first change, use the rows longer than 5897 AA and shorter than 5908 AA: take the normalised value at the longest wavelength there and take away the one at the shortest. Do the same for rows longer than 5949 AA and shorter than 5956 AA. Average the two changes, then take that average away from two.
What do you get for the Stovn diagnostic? 1.99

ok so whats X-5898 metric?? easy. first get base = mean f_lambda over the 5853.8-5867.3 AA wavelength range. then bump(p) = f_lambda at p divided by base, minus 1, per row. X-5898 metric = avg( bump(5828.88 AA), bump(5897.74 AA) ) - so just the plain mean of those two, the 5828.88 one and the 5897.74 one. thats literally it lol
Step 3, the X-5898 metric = -0.03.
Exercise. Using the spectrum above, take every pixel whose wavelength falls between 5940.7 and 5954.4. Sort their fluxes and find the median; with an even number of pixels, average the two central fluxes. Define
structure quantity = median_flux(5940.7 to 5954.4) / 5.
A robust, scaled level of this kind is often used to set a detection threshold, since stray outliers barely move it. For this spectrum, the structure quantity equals 2.50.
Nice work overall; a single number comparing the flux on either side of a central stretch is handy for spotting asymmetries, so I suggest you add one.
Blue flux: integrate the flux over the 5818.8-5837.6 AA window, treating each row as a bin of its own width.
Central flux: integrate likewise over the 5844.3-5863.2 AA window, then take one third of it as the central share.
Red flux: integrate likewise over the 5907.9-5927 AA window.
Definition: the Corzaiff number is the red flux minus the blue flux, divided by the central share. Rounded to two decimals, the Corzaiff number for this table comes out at 0.13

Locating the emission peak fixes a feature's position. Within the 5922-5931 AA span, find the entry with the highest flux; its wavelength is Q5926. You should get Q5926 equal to 5923.59 AA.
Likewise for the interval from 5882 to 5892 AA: 5882.82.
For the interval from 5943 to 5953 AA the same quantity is 5950.94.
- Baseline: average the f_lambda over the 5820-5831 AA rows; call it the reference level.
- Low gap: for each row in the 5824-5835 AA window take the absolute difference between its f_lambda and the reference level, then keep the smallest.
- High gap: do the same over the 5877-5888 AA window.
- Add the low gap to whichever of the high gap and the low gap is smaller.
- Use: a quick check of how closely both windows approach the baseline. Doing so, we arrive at 0.59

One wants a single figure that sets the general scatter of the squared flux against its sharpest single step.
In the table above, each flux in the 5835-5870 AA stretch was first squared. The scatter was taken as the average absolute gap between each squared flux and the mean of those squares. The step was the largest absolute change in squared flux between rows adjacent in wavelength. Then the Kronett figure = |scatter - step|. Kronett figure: 71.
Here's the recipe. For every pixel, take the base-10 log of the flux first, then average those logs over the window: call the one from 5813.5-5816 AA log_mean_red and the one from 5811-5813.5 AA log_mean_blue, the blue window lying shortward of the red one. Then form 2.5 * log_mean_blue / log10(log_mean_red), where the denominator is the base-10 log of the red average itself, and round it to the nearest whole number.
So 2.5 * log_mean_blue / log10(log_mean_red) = 38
